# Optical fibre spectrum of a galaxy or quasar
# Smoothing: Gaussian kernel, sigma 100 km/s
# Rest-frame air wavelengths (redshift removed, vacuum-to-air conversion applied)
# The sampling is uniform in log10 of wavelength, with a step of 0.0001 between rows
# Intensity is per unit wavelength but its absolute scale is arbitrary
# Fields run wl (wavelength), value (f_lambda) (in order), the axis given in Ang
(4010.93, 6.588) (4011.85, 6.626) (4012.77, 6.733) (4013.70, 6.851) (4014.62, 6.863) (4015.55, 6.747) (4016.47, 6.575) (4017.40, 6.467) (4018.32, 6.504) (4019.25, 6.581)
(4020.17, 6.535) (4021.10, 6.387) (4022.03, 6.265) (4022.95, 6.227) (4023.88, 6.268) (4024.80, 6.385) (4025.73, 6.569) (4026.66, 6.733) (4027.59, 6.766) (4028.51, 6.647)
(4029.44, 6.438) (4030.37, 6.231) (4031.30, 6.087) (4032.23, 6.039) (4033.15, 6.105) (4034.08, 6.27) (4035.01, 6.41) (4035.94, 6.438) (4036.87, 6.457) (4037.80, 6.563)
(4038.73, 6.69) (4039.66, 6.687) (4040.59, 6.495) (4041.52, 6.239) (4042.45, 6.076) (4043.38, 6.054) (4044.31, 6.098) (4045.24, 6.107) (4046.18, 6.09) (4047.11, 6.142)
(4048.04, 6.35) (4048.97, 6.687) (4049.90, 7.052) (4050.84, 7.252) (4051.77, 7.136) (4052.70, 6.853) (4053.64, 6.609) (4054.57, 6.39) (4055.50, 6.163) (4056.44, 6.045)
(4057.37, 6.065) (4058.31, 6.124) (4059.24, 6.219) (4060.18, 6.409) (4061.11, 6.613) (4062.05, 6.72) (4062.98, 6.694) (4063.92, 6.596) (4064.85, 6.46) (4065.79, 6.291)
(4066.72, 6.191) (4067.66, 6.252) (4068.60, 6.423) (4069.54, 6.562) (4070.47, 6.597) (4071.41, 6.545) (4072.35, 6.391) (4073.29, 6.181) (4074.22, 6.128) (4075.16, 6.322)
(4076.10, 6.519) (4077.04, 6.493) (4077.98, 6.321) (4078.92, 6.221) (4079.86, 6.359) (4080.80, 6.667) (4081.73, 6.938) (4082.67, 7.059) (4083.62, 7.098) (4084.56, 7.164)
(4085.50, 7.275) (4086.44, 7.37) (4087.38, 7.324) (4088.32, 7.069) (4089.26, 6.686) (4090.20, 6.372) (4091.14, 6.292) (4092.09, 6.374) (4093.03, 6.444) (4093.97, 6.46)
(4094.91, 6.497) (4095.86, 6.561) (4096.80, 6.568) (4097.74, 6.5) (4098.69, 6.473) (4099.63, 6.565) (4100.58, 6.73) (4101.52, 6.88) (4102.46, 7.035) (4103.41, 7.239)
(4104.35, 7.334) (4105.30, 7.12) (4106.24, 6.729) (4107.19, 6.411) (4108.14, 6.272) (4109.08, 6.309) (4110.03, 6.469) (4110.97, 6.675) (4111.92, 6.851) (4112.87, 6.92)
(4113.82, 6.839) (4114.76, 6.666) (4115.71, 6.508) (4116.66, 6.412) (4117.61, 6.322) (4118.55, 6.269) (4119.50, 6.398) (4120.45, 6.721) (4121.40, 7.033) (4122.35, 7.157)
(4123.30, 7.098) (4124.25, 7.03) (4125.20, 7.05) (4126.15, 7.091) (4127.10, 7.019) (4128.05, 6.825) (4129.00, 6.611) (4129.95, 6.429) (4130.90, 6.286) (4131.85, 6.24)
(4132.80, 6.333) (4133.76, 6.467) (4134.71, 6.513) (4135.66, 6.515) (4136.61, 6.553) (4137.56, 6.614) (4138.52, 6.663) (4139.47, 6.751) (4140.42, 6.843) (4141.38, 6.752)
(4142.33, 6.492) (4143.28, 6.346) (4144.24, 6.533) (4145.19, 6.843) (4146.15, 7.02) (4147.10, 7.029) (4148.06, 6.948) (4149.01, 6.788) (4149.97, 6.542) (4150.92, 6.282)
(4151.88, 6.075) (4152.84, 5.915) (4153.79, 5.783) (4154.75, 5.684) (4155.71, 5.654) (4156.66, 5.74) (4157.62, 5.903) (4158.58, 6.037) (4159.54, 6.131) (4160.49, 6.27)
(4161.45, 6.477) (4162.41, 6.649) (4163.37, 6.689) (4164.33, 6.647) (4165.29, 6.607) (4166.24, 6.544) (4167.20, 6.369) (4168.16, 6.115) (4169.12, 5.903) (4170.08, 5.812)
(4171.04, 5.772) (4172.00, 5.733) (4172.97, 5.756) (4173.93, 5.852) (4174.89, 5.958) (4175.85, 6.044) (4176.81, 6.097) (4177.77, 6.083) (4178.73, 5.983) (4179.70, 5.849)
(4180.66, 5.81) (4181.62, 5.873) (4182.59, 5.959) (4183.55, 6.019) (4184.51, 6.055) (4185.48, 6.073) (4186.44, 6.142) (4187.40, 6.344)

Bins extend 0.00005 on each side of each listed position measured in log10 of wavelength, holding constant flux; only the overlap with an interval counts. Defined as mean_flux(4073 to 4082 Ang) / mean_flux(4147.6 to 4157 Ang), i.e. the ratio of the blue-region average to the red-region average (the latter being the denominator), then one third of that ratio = 0.348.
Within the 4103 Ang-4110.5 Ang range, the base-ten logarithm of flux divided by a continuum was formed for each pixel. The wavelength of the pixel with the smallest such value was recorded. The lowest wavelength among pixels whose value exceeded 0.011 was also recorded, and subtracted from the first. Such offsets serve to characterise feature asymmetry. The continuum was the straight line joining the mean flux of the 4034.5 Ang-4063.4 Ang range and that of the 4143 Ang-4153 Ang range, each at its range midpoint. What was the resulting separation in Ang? 4.7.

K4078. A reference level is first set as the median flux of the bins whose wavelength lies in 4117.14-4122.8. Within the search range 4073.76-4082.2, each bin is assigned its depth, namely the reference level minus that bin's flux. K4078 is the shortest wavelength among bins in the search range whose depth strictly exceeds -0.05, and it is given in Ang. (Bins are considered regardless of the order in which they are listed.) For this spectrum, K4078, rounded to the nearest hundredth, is 4074.22 Ang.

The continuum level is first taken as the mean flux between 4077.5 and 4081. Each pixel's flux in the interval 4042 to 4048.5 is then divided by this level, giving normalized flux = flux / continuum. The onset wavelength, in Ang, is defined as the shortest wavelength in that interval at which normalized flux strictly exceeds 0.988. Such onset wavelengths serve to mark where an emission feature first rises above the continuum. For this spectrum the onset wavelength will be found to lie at 4048.04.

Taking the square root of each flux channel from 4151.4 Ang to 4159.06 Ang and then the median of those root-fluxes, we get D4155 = 2.42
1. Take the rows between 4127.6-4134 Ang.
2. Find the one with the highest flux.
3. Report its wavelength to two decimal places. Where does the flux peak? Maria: 4128.05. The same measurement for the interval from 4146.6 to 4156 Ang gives 4147.10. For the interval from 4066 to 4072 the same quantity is 4070.47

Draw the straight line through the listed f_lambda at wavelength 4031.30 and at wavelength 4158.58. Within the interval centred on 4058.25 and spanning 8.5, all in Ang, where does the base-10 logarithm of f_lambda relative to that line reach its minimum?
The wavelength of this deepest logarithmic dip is 4056.44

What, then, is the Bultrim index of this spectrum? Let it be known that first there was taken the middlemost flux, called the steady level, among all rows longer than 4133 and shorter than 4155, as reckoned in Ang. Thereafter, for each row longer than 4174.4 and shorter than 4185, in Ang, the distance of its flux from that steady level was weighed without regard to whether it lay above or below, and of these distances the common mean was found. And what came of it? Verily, 0.57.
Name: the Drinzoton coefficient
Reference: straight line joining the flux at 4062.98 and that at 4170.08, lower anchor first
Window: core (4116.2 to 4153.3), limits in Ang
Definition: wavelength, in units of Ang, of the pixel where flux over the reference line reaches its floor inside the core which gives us 4152.84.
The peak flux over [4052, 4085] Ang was 7.164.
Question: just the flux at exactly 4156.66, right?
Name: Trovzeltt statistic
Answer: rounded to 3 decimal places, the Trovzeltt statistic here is 5.740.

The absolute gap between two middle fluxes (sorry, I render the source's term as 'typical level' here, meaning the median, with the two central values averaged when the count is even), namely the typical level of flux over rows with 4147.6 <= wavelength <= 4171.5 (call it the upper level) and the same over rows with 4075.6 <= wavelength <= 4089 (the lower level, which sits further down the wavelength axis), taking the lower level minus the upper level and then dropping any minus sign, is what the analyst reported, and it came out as 0.87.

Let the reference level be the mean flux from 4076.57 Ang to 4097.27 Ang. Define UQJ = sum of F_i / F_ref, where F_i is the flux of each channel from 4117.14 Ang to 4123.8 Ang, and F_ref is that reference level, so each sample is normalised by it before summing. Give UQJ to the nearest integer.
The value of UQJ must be 7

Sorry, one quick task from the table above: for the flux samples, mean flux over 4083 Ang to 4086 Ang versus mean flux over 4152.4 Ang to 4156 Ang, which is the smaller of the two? 5.76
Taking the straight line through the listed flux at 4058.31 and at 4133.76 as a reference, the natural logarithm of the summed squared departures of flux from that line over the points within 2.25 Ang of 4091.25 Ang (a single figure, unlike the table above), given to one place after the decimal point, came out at -1.5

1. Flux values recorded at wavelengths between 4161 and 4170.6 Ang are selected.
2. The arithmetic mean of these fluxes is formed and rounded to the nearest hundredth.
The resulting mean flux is 6.38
